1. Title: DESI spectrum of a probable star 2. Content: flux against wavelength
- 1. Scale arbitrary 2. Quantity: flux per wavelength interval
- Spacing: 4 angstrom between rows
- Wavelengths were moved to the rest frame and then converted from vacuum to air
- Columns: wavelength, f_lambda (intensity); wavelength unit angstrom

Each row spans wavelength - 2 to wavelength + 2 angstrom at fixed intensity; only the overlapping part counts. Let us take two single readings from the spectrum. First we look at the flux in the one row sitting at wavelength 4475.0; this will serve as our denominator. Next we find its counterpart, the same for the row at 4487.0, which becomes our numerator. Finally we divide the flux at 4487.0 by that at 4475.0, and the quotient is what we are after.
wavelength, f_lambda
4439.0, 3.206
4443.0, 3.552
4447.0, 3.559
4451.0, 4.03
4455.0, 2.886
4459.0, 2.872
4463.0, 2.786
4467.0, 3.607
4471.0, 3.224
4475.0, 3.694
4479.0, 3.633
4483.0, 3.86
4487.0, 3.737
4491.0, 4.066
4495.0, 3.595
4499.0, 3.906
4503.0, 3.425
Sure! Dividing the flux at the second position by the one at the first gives 1.01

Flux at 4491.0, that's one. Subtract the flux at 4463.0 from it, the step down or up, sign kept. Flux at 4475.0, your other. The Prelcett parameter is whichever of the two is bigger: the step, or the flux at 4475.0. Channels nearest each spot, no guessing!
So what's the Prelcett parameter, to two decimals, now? 3.69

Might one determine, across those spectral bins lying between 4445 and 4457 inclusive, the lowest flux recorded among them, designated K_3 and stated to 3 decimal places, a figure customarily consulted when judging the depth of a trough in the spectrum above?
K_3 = 2.886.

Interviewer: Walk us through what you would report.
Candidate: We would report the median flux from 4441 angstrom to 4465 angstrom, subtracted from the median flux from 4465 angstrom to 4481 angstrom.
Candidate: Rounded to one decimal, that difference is 0.4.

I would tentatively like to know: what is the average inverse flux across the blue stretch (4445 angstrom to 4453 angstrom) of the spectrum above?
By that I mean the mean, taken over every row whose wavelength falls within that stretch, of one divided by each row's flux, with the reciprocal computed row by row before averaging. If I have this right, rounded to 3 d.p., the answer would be 0.265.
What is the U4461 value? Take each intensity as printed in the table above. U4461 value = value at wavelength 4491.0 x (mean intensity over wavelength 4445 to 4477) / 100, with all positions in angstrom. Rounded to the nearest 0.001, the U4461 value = 0.135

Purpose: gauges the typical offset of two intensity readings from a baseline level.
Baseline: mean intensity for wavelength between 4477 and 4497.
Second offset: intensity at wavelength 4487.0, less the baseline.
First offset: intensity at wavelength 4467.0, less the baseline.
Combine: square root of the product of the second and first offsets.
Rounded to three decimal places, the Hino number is 0.084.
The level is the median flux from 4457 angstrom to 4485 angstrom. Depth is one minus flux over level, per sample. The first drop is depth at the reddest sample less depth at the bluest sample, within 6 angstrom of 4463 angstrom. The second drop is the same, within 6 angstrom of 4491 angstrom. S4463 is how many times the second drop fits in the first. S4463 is -5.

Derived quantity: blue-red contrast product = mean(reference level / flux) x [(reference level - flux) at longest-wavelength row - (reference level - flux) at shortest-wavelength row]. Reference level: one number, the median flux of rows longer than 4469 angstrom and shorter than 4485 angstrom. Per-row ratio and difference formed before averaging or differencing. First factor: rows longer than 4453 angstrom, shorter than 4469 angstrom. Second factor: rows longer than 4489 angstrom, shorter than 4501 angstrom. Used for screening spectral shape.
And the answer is 0.20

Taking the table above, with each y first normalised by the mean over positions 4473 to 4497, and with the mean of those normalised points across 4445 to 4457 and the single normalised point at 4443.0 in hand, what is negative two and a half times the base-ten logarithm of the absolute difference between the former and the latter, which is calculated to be 4.5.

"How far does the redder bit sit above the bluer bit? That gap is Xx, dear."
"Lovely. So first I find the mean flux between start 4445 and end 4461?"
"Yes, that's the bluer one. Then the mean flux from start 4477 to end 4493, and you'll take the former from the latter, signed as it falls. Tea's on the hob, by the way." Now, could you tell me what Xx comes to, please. 0.5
